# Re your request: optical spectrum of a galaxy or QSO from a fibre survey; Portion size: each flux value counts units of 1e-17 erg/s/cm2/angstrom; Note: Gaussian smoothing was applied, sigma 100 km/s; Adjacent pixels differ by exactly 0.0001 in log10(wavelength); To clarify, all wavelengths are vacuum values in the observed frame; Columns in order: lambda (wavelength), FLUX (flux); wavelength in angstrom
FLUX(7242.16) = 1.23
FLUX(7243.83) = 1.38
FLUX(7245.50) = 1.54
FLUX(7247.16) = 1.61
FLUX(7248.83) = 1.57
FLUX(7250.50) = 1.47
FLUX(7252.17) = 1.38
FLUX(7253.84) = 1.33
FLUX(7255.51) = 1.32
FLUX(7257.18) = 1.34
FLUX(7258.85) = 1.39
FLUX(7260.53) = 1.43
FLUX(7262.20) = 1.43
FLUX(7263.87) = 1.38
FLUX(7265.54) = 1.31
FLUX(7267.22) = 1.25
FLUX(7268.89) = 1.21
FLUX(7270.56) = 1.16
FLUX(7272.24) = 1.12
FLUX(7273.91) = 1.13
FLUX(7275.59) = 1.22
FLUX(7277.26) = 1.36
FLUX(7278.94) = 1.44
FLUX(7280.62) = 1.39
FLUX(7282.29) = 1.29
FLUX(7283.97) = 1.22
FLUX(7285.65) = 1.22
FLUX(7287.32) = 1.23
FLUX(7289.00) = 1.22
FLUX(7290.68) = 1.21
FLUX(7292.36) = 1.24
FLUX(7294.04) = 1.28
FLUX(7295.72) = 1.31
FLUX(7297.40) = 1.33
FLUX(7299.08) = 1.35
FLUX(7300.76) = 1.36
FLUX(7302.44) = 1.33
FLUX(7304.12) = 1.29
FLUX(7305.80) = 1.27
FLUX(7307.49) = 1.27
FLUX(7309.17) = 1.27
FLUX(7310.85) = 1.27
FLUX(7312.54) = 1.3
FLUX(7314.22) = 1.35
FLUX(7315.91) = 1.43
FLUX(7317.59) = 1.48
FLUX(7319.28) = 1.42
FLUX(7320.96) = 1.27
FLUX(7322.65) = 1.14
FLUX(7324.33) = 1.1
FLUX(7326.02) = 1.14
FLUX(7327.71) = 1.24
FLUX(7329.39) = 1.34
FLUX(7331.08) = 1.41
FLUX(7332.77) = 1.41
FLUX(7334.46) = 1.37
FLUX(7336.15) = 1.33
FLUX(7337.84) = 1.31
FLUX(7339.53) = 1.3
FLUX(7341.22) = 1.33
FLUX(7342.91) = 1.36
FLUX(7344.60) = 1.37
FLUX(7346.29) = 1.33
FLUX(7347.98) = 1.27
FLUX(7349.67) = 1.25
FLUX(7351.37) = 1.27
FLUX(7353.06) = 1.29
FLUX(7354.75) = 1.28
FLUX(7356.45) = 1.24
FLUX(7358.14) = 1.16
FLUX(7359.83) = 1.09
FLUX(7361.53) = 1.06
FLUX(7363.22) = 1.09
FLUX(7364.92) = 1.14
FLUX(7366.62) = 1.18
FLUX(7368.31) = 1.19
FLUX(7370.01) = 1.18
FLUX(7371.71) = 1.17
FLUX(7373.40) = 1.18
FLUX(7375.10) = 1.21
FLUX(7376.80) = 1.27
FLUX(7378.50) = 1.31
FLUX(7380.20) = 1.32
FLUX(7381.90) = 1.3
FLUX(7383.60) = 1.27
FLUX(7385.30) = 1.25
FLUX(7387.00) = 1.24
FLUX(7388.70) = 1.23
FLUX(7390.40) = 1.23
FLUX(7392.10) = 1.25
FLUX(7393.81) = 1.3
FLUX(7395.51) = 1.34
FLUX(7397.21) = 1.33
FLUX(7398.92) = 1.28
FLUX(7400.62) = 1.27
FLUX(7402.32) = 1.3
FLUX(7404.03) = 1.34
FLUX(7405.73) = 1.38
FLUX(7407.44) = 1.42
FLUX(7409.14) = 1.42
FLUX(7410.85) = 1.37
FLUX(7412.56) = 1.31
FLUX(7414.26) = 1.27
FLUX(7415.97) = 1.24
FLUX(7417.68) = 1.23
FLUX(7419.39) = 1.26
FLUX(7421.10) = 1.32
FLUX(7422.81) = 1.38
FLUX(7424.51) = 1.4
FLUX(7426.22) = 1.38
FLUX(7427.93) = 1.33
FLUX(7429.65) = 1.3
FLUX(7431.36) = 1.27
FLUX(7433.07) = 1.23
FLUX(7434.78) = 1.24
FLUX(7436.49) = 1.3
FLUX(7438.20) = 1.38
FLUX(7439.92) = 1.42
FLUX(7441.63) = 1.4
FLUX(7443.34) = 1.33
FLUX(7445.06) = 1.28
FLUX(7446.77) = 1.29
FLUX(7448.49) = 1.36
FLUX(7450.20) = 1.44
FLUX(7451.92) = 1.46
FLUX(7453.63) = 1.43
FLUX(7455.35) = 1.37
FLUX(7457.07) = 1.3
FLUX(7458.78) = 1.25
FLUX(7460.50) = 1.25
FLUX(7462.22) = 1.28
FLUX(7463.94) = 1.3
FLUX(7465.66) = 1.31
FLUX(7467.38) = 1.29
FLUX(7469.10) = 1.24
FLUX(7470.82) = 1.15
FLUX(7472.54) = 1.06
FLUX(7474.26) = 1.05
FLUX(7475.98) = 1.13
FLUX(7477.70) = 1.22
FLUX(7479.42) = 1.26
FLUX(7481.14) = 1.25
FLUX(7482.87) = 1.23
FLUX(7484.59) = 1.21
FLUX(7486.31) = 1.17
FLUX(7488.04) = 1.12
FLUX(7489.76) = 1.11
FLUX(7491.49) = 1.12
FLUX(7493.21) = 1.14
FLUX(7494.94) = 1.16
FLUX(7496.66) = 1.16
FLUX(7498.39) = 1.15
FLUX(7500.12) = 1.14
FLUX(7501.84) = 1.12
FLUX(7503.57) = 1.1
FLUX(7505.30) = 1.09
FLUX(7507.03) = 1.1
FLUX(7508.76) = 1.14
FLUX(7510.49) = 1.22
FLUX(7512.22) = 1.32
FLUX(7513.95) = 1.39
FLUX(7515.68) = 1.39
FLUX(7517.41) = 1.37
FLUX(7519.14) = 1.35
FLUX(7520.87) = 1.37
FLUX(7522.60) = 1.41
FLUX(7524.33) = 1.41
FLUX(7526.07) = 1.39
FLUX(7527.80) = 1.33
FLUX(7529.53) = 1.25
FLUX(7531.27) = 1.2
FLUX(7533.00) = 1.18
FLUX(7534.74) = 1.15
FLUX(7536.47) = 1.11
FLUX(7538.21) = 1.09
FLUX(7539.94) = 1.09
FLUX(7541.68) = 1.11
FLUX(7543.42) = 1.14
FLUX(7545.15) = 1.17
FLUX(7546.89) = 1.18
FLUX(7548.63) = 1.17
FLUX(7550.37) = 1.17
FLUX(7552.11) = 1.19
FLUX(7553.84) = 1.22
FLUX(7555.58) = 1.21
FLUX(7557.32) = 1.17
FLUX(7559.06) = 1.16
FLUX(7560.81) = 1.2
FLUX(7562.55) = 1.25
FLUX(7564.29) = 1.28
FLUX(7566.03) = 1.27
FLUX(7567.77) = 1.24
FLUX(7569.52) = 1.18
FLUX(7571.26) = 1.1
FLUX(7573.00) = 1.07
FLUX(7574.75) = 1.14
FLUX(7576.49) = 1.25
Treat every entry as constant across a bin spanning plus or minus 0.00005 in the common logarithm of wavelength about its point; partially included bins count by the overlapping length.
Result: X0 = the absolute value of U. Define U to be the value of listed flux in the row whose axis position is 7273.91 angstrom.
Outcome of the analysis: 1.13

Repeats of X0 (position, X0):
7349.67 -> 1.25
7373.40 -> 1.18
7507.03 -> 1.10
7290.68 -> 1.21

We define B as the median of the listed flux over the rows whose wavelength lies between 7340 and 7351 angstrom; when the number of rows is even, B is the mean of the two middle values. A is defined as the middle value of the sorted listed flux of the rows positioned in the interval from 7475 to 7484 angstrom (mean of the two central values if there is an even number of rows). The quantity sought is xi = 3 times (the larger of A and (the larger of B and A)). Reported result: 3.99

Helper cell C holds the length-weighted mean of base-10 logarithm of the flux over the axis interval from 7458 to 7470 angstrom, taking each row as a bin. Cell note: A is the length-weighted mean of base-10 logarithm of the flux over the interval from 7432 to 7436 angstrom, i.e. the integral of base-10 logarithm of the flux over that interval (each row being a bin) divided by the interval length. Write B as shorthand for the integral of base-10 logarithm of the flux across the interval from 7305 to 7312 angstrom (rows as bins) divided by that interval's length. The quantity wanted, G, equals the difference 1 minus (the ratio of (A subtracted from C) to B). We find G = 0.9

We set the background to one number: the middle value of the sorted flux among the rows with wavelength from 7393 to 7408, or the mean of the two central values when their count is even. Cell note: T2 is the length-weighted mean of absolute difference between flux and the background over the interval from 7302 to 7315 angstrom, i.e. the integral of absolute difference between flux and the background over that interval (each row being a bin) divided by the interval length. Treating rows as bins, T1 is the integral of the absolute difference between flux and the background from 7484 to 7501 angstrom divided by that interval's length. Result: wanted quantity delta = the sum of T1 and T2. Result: 0.226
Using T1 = 0.183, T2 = 0.04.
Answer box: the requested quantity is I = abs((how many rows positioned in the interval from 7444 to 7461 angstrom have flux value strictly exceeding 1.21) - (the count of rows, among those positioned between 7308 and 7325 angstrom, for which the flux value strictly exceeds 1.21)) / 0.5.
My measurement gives 4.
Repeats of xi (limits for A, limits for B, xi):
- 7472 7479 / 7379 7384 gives 3.90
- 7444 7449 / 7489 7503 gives 3.87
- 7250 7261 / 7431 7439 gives 4.14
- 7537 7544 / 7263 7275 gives 3.63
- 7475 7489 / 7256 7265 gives 4.17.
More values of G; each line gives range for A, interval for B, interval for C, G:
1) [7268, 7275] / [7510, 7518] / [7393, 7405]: 0.6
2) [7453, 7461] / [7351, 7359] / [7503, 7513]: 1.6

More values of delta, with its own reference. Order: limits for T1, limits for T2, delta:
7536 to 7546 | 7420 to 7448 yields 0.261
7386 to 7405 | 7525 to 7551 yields 0.207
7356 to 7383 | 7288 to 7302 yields 0.191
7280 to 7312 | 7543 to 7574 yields 0.202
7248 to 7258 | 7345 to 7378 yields 0.200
